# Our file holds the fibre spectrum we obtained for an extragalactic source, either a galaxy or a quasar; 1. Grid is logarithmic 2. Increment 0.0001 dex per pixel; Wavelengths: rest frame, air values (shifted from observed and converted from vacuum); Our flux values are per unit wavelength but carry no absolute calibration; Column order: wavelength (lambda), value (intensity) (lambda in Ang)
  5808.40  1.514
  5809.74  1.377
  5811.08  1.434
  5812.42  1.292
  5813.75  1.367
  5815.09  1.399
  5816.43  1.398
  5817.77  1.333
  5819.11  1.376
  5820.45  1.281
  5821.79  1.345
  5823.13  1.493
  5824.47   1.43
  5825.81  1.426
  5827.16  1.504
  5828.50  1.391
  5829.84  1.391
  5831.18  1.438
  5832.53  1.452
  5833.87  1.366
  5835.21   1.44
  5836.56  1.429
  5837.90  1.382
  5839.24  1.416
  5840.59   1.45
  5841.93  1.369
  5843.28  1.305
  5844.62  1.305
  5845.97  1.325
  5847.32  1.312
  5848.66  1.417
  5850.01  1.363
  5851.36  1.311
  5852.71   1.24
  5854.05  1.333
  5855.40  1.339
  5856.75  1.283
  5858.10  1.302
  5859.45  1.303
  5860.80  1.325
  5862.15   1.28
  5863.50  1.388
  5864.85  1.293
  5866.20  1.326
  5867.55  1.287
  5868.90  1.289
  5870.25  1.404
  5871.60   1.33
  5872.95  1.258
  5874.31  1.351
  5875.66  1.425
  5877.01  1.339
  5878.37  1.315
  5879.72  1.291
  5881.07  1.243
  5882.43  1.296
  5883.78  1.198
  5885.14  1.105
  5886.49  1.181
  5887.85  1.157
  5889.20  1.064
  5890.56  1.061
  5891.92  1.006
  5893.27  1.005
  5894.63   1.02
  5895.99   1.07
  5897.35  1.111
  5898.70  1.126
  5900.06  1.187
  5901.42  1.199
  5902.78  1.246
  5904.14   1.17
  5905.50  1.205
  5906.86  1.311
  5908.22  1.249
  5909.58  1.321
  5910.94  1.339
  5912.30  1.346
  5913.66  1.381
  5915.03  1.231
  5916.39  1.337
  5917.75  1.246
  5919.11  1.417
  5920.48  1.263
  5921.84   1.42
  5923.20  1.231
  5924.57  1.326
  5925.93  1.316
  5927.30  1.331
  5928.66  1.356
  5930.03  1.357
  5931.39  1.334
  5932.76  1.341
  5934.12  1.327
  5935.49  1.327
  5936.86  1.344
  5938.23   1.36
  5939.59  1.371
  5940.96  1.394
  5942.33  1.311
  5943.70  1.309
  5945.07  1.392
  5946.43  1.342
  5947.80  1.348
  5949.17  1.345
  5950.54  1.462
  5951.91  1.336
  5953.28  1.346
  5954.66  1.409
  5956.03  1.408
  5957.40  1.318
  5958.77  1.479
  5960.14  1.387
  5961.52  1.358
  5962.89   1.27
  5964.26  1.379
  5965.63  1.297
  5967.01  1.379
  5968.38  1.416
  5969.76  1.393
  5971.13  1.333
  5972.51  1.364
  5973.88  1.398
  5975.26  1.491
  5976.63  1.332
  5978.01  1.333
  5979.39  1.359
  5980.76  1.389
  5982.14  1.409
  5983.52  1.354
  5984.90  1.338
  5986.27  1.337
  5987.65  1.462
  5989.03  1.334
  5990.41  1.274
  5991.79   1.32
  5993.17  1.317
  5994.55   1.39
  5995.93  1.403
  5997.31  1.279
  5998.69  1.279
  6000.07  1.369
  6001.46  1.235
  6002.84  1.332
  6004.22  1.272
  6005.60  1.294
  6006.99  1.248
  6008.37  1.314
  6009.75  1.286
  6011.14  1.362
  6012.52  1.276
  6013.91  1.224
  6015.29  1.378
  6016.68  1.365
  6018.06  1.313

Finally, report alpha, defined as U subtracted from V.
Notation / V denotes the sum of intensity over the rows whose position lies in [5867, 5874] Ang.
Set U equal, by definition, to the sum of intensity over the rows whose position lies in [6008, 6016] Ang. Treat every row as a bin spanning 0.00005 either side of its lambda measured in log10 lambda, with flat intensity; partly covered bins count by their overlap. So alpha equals -1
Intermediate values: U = 8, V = 6.6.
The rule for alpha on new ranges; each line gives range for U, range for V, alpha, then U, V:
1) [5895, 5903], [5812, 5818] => 0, 7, 6.8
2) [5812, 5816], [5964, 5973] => 6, 4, 9.6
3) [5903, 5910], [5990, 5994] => -2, 6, 3.9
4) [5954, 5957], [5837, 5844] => 4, 3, 6.9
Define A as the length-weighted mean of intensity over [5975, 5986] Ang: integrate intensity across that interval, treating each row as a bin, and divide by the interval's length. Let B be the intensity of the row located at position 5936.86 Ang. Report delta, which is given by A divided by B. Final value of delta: 1.02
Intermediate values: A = 1.37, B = 1.344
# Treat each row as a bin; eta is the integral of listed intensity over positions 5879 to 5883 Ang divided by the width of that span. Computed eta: 1.28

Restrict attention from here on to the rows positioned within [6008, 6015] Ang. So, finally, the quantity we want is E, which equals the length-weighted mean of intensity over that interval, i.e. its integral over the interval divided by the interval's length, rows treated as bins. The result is 1.30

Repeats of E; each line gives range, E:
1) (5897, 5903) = 1.17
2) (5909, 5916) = 1.32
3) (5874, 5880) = 1.35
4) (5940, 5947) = 1.35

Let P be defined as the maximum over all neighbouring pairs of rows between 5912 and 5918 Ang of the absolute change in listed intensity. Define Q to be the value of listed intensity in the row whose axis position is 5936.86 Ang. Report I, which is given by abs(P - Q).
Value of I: 1.19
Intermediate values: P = 0.150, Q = 1.344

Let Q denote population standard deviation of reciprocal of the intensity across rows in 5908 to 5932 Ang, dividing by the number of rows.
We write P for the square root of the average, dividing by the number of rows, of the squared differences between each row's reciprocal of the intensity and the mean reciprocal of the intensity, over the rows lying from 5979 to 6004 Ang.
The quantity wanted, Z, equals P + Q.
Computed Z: 0.063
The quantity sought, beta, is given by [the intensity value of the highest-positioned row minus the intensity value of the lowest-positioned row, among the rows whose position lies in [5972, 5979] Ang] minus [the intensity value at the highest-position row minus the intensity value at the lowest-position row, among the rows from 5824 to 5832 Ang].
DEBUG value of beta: -0.04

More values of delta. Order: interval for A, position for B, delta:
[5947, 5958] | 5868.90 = 1.06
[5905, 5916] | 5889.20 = 1.22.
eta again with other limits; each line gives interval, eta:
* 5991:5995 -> 1.34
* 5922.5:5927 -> 1.29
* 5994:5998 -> 1.36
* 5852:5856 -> 1.30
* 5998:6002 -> 1.29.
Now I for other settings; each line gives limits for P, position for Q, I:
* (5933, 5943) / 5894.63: 0.94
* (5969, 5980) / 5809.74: 1.22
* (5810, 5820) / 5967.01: 1.24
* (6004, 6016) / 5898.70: 0.97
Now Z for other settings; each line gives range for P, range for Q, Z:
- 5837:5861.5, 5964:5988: 0.053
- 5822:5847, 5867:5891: 0.099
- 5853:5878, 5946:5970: 0.052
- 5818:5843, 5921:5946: 0.050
